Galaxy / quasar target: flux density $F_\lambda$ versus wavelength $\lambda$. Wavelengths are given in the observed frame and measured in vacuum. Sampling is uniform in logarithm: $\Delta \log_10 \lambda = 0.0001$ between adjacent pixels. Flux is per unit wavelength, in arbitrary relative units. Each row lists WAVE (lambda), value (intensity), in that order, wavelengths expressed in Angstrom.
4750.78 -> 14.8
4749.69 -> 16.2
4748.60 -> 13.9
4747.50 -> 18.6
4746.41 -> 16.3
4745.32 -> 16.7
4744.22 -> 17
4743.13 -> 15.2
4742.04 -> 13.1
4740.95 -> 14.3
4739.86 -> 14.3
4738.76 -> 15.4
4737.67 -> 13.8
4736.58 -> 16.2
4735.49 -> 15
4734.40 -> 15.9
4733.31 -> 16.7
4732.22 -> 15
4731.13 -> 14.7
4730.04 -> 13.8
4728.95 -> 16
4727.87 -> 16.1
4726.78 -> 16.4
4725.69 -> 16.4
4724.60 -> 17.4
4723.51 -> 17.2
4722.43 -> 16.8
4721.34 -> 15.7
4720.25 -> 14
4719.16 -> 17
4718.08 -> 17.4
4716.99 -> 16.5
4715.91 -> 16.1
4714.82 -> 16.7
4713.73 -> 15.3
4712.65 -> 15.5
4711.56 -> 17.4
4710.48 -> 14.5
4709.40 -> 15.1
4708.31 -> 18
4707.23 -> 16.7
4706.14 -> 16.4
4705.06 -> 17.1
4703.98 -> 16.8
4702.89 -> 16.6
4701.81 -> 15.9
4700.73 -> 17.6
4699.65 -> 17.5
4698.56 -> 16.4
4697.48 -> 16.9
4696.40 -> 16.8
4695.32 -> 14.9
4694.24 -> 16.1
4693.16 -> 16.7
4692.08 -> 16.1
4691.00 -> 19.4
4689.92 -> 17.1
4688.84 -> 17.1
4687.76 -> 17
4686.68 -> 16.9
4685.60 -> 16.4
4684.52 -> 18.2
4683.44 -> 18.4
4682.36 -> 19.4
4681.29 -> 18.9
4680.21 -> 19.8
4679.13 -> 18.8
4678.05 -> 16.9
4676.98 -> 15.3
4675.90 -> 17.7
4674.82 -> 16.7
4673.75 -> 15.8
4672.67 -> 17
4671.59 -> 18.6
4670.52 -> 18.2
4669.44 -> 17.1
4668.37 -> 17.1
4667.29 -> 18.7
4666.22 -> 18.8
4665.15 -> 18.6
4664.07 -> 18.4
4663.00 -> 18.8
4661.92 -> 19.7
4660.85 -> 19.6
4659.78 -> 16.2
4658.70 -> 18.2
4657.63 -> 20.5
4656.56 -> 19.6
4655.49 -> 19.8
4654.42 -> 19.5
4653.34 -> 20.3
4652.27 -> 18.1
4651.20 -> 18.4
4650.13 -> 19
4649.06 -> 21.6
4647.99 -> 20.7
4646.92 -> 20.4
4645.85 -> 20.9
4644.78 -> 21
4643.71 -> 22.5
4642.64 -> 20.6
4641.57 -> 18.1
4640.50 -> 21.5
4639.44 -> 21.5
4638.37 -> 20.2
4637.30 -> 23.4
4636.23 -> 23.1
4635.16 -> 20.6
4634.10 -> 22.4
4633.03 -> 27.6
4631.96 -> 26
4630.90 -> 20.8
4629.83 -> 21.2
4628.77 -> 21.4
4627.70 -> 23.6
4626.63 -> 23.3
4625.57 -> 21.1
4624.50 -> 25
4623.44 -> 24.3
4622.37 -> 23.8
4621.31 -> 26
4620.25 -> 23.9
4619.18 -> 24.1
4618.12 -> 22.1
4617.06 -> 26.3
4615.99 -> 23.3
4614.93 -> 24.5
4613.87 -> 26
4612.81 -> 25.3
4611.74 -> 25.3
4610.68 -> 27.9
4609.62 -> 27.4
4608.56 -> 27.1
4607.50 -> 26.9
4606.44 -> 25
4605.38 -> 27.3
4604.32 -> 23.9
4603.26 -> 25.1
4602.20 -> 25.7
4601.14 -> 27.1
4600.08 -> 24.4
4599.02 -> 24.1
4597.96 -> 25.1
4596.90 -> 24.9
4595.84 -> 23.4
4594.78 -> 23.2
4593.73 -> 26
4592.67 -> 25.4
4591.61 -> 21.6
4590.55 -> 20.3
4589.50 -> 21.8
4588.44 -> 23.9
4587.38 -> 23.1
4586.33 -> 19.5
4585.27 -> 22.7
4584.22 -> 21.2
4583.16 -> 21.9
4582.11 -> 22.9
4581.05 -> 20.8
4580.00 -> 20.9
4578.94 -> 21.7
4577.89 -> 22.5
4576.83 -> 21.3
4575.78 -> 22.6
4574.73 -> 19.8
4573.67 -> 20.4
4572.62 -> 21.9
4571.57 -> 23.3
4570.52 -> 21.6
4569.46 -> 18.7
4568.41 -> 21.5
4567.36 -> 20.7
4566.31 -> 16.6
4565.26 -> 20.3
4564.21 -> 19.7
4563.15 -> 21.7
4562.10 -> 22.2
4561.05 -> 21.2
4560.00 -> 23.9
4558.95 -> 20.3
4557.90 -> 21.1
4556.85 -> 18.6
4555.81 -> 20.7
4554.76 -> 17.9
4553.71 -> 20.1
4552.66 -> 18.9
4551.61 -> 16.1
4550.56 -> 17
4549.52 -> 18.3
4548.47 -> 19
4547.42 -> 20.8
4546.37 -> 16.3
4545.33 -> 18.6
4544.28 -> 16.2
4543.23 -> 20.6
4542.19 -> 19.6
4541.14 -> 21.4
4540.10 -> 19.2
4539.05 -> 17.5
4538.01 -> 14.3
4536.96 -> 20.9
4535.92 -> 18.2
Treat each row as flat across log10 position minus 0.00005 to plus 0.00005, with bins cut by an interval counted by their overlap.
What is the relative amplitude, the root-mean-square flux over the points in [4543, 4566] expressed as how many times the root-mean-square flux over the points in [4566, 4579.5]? 0.93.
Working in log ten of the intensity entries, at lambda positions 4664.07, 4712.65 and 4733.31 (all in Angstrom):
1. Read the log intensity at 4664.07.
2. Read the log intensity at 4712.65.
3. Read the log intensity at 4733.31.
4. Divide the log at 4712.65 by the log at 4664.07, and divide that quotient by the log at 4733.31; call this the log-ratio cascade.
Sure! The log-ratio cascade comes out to 0.770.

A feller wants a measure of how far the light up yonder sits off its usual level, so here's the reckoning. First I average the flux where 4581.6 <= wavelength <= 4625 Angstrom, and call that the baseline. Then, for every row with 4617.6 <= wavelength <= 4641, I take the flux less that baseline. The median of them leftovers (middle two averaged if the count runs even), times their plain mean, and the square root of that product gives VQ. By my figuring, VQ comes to 1.2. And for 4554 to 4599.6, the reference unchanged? 2.7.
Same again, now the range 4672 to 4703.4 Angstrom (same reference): 7.3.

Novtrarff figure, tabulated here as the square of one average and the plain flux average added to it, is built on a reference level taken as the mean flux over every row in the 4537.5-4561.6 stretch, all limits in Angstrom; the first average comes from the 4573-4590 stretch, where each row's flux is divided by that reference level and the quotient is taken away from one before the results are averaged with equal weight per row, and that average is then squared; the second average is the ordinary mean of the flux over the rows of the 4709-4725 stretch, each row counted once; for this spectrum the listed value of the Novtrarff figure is 16.2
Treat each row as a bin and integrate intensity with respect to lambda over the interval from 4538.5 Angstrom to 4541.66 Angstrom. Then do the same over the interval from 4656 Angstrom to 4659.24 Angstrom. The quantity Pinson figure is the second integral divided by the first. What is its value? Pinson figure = 1.03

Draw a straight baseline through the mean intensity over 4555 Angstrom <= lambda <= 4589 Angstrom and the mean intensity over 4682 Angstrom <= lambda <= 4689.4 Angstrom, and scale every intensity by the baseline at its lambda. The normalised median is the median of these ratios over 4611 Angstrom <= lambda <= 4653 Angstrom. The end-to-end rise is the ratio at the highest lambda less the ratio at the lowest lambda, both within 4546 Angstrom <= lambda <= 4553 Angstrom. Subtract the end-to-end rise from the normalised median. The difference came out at 1.04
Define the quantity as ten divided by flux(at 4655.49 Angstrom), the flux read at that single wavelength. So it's 0.505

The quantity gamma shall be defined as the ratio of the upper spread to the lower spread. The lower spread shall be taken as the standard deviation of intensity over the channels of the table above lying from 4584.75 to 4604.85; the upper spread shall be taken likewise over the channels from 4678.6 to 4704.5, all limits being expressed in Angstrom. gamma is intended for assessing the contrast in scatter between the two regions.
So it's 0.64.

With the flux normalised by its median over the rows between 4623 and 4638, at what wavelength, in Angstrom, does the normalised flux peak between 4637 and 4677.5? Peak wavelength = 4637.30 Angstrom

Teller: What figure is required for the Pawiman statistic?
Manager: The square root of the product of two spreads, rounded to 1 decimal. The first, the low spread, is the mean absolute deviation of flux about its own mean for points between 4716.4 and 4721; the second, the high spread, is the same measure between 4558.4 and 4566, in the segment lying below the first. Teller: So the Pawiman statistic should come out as 1.1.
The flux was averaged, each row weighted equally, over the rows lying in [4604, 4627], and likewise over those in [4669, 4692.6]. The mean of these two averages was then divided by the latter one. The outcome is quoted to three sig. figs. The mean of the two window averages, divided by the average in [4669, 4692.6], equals 1.21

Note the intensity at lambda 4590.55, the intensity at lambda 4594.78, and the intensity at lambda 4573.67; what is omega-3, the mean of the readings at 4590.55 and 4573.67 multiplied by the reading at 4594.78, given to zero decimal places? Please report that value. 472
